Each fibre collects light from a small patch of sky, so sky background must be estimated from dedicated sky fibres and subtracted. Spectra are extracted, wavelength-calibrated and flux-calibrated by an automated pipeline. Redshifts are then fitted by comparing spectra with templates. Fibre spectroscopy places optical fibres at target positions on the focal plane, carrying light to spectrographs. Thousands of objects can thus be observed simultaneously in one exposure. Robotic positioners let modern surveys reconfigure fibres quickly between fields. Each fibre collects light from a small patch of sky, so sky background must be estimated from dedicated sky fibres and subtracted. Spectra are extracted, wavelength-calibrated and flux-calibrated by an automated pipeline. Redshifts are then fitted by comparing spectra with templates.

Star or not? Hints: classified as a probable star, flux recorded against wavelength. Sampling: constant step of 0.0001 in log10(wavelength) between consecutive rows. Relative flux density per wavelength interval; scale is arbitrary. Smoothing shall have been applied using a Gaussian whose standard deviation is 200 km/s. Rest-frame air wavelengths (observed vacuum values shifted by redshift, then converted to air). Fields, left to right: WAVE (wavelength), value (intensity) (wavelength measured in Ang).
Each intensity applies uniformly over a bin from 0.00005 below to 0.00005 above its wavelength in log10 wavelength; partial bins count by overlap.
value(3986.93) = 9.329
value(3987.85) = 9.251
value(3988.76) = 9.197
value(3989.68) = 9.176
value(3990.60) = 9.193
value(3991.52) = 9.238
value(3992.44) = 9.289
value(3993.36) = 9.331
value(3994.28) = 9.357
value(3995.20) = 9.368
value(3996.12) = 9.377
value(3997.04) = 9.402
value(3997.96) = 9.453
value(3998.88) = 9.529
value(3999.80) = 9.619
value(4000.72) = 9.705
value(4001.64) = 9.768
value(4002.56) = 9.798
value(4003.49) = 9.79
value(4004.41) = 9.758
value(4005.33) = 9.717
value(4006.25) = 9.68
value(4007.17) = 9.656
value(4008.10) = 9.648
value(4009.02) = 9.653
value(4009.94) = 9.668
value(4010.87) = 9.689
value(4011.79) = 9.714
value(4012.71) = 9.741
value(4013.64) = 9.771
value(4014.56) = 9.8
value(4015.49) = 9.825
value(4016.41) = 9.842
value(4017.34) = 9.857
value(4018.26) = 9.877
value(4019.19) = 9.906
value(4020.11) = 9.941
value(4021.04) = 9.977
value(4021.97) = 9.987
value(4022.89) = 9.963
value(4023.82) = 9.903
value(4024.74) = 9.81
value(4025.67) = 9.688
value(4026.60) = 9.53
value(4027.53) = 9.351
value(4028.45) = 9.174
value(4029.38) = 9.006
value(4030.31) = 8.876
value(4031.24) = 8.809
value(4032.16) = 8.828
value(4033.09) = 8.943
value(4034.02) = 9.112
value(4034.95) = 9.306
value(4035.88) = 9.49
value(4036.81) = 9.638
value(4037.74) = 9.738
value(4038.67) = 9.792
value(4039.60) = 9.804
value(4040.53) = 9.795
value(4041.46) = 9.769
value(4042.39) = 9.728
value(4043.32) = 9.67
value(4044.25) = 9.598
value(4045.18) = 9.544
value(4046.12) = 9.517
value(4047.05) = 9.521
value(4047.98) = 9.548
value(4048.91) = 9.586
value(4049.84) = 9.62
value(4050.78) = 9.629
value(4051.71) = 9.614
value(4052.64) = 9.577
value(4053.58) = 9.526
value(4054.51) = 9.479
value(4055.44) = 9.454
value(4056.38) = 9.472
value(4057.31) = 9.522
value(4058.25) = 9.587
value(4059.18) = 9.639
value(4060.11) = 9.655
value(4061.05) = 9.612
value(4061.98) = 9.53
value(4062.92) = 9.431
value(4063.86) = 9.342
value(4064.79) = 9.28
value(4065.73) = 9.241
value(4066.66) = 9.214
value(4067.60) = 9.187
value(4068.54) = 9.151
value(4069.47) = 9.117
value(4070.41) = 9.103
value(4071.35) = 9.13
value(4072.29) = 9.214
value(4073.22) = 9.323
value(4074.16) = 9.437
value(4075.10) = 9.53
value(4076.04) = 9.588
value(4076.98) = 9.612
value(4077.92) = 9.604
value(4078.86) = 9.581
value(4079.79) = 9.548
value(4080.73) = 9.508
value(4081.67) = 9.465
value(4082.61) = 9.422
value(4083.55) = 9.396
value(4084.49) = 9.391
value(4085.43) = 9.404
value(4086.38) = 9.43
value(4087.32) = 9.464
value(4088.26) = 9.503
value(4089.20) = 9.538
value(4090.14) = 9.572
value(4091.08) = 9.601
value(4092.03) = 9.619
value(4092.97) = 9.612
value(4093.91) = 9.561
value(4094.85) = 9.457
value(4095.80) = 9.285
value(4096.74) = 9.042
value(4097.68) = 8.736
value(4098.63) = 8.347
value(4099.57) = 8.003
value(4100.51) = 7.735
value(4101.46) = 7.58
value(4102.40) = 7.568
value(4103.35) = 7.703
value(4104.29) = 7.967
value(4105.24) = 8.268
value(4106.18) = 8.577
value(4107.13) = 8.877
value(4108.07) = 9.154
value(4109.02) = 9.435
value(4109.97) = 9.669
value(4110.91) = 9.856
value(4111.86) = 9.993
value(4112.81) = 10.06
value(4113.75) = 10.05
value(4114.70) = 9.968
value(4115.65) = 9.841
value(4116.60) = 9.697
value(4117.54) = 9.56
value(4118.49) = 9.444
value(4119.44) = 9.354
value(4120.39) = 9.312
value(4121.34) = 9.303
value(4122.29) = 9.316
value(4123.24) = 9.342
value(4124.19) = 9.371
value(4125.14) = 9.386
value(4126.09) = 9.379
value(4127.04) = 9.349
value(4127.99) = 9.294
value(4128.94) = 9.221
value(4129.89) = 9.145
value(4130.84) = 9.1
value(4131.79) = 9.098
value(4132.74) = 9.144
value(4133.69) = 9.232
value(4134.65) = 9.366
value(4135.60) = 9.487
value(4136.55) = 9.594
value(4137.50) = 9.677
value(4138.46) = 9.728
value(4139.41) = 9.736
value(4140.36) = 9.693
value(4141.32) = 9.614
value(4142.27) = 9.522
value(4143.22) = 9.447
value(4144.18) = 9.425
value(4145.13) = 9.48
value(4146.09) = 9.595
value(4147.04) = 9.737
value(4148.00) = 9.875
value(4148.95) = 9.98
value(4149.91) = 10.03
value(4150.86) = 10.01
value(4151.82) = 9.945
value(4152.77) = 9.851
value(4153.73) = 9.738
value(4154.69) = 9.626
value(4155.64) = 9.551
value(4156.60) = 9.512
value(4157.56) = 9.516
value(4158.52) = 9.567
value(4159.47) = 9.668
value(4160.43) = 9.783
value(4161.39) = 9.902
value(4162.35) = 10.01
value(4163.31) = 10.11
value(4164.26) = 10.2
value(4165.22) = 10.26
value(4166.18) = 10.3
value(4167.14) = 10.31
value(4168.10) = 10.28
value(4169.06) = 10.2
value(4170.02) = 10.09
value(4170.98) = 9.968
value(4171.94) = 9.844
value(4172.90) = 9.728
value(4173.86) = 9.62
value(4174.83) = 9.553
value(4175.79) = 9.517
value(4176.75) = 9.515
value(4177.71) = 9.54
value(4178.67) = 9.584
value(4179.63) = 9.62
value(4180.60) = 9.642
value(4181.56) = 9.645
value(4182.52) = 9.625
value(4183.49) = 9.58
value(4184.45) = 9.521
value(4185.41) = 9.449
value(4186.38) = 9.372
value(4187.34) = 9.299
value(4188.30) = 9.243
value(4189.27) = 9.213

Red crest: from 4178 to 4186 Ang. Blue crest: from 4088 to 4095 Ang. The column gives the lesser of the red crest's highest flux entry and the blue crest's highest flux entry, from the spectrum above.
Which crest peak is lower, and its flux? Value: 9.62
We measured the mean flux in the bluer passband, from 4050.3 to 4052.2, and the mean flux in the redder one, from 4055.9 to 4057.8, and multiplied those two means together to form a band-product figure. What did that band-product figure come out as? 91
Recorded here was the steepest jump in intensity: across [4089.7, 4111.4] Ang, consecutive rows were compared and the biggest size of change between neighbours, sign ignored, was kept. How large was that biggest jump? 0.39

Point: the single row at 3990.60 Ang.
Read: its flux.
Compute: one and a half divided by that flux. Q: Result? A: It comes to 0.163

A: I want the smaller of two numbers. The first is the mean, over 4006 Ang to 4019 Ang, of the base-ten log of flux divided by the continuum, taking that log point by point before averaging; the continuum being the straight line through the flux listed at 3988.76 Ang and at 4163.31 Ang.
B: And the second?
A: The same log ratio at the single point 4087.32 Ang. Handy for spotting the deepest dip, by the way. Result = -0.011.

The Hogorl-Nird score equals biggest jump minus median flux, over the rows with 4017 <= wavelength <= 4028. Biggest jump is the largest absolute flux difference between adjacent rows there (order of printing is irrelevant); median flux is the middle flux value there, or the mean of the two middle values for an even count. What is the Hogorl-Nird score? -9.71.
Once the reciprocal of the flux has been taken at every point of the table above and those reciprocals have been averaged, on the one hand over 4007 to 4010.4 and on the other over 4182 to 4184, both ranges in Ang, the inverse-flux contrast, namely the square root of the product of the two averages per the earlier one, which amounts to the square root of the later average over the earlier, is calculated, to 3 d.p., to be 1.003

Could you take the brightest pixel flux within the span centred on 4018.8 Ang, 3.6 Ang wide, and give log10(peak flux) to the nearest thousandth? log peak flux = 0.997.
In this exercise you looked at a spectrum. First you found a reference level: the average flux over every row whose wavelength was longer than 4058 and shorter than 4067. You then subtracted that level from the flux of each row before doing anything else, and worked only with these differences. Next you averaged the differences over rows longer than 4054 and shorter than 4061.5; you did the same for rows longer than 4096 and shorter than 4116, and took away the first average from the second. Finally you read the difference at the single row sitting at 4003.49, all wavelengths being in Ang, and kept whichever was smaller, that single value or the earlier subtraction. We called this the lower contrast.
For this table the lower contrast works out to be -0.67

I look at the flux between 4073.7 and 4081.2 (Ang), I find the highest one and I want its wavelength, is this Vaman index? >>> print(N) 4076.98 Ang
